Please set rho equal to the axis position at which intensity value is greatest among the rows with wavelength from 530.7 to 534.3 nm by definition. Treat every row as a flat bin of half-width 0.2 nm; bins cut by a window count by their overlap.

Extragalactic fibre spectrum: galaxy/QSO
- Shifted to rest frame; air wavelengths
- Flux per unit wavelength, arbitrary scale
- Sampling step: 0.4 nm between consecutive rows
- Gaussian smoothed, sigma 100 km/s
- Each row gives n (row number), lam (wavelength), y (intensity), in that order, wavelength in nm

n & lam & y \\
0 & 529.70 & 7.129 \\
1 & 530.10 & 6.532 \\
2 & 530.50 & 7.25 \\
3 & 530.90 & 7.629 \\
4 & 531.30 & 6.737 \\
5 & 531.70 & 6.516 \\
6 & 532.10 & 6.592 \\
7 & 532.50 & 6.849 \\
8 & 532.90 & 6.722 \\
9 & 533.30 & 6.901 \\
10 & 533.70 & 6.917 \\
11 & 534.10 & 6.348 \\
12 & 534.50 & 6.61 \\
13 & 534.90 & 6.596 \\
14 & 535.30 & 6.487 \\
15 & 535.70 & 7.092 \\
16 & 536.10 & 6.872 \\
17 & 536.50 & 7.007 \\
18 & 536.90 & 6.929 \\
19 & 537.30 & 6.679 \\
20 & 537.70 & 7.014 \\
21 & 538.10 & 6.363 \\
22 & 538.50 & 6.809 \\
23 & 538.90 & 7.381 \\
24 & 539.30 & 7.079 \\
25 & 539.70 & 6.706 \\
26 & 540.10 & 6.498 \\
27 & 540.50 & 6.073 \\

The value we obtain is 530.90 nm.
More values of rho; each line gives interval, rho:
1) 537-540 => 538.90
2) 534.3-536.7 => 535.70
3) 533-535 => 533.70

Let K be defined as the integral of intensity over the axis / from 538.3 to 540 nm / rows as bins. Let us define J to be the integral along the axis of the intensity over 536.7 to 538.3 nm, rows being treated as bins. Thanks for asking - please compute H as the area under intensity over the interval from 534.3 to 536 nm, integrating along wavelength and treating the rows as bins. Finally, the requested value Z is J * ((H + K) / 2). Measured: 125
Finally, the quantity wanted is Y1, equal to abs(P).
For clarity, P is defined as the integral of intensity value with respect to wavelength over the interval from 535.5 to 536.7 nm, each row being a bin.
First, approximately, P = 8.4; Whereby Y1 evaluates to 8.4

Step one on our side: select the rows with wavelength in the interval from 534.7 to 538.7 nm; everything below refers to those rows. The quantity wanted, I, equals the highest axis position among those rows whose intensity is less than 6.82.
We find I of 538.50 nm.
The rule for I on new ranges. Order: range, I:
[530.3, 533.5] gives 532.90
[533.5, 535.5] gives 535.30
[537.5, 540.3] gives 540.10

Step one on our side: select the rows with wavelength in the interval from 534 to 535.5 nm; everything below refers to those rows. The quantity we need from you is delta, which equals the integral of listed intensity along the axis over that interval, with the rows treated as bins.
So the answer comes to 9.8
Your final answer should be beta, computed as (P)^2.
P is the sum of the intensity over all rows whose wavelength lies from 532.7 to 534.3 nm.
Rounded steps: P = 26.9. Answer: 723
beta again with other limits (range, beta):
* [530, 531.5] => 792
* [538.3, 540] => 783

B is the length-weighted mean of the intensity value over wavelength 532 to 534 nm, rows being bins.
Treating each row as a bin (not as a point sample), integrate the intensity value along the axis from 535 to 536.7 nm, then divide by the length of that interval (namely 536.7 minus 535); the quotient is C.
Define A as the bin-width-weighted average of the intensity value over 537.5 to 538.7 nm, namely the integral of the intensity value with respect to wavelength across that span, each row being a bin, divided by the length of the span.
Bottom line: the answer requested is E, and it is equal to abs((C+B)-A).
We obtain 6.9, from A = 6.7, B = 6.78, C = 6.85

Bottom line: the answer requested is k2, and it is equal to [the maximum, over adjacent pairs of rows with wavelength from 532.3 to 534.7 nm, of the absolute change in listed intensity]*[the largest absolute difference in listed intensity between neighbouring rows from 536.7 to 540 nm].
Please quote 0.37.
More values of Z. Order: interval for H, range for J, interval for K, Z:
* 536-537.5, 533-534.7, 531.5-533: 116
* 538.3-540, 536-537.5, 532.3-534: 121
